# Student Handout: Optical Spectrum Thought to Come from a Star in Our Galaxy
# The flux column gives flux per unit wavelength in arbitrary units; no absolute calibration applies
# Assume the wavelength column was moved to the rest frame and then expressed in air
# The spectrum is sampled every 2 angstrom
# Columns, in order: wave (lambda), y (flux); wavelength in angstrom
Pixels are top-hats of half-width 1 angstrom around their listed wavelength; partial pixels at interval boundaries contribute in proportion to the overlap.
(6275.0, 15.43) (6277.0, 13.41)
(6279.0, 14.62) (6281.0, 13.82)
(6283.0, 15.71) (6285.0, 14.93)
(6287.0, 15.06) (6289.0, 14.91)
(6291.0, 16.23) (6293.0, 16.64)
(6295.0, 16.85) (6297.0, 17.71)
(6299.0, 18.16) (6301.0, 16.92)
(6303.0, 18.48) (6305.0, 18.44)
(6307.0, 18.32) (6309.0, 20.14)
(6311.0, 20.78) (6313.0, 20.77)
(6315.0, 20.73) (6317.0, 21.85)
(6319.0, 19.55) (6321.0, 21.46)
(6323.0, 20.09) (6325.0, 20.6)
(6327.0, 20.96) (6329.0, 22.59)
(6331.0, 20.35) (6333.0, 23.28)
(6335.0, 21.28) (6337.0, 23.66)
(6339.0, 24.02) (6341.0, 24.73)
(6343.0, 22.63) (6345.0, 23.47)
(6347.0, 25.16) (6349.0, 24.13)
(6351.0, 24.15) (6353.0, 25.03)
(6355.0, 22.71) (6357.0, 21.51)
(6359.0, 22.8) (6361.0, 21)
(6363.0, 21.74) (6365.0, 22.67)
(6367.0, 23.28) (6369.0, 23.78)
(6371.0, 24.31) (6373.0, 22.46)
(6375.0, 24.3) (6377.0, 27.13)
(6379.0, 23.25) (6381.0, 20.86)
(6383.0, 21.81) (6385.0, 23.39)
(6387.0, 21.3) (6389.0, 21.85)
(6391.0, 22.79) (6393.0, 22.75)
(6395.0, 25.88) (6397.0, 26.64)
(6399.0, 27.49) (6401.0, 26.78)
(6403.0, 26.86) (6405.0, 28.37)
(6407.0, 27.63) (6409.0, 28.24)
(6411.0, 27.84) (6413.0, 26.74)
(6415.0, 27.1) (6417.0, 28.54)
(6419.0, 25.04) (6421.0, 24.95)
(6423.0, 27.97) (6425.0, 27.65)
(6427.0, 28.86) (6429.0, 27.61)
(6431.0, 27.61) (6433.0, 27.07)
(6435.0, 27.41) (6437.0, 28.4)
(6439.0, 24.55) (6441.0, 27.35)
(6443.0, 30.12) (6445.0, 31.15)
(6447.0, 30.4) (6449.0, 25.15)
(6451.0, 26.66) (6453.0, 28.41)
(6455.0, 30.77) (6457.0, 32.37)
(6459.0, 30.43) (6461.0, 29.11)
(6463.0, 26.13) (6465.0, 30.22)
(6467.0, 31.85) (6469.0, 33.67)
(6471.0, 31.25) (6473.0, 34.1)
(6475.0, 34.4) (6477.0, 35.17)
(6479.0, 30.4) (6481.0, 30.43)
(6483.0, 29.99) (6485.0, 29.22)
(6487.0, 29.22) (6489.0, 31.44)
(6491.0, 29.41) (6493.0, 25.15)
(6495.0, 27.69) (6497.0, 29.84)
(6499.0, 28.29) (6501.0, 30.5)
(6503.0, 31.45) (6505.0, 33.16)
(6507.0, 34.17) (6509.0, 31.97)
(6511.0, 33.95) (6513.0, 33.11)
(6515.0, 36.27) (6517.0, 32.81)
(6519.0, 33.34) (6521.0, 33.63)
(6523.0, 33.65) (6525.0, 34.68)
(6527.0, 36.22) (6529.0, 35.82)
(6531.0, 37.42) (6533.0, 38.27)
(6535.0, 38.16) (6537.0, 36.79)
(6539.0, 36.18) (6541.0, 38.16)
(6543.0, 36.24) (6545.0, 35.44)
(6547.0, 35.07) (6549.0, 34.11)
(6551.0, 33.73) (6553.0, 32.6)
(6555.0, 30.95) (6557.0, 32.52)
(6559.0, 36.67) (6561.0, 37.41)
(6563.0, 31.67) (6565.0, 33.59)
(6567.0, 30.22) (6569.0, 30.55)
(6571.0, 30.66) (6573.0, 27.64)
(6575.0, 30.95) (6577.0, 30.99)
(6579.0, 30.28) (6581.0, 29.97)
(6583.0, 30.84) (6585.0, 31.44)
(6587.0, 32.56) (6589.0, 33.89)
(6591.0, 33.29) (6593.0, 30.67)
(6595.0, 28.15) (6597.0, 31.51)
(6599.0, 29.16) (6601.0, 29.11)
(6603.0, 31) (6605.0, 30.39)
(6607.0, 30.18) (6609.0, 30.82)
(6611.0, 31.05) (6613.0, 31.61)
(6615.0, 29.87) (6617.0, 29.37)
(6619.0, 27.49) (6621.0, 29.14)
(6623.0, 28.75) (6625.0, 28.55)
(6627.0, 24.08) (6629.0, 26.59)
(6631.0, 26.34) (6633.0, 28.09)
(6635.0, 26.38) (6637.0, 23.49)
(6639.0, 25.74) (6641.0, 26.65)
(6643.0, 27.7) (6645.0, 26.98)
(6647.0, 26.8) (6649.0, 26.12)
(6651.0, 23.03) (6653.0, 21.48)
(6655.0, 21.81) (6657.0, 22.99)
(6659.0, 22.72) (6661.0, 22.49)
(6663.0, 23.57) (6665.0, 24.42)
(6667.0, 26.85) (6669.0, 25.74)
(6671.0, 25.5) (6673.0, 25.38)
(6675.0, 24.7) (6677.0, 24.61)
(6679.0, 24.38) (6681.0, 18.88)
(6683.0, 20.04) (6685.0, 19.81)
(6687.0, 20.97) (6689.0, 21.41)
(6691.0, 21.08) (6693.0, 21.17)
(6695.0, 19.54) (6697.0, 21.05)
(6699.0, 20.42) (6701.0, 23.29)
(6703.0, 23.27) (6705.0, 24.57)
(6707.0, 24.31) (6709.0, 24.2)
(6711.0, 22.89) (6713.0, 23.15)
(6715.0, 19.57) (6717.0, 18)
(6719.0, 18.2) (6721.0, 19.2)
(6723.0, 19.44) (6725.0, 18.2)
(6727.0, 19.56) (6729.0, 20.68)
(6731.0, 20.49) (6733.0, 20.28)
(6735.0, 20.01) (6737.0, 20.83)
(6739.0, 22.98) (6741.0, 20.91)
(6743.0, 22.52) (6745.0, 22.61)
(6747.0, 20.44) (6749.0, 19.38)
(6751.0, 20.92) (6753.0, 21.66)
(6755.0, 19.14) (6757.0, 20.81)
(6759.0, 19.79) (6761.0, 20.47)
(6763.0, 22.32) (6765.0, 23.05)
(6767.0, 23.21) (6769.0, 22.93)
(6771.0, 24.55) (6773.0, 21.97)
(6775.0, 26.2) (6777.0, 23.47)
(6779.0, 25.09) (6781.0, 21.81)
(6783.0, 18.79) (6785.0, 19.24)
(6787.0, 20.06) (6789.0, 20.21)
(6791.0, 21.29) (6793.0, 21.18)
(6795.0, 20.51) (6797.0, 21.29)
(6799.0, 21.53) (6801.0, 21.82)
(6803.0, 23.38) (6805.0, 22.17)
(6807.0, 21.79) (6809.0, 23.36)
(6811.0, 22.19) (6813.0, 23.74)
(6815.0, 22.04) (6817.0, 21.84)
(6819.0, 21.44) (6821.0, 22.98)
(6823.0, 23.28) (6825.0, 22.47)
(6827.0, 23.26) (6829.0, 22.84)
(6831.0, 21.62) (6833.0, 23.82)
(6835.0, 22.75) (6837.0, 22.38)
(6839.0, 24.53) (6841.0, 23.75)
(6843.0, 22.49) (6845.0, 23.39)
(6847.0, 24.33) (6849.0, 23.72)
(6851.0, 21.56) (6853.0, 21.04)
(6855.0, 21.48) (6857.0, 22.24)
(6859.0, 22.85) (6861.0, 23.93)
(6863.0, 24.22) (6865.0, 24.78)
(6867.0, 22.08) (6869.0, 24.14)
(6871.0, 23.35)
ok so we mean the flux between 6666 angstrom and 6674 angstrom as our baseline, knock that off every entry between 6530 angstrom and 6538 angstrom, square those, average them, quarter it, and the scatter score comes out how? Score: 35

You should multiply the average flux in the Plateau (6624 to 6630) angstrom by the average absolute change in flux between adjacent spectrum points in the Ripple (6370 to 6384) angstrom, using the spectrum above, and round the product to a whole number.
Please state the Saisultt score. 60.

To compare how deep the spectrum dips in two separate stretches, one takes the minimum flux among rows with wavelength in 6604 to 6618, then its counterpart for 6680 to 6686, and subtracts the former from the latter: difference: -10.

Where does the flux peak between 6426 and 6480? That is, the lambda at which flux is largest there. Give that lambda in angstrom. 6477.0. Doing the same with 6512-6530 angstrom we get 6515.0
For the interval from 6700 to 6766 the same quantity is 6705.0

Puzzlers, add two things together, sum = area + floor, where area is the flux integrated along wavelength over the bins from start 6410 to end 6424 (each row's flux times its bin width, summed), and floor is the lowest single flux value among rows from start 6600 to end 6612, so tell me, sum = 405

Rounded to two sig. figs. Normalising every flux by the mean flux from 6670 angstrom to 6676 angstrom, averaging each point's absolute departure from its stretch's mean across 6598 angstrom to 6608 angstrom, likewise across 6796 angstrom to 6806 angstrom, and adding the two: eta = 0.050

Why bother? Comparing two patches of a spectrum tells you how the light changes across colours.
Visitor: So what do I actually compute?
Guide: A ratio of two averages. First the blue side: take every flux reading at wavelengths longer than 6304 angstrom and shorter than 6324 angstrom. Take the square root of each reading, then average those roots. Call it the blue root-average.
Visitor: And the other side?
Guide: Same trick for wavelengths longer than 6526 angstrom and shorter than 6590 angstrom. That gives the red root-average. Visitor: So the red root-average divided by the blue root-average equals 1.3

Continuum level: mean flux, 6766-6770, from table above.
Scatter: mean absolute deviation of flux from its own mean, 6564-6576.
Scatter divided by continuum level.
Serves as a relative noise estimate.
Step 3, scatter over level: 0.049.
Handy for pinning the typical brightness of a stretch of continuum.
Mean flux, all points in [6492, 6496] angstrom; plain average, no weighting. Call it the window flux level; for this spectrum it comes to 26.4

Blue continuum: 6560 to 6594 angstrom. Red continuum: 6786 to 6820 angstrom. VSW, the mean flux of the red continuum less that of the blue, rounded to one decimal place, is -9.8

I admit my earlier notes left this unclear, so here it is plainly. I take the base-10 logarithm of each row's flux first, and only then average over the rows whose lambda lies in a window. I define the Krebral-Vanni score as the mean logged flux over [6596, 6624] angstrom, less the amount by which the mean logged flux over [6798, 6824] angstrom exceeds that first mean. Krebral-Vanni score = 1.60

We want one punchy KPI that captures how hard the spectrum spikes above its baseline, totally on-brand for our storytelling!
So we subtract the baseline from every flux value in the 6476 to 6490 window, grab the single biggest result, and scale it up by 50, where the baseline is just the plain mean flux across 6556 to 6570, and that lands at 97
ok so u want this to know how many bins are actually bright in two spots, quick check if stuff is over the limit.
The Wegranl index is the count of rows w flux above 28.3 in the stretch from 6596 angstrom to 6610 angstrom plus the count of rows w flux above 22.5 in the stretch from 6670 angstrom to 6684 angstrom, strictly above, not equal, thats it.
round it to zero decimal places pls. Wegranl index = 12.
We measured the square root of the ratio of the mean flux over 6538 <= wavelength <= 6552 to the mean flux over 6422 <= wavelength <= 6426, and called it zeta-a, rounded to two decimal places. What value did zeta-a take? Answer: 1.13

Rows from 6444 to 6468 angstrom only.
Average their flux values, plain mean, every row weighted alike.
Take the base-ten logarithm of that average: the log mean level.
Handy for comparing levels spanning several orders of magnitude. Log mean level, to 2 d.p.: 1.47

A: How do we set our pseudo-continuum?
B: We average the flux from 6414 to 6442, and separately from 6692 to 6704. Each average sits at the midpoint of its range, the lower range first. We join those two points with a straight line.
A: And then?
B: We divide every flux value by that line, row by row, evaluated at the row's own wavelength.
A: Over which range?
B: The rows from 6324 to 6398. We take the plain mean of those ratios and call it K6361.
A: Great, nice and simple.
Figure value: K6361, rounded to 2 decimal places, 0.81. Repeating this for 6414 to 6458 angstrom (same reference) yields 1.04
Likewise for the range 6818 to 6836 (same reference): 1.21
